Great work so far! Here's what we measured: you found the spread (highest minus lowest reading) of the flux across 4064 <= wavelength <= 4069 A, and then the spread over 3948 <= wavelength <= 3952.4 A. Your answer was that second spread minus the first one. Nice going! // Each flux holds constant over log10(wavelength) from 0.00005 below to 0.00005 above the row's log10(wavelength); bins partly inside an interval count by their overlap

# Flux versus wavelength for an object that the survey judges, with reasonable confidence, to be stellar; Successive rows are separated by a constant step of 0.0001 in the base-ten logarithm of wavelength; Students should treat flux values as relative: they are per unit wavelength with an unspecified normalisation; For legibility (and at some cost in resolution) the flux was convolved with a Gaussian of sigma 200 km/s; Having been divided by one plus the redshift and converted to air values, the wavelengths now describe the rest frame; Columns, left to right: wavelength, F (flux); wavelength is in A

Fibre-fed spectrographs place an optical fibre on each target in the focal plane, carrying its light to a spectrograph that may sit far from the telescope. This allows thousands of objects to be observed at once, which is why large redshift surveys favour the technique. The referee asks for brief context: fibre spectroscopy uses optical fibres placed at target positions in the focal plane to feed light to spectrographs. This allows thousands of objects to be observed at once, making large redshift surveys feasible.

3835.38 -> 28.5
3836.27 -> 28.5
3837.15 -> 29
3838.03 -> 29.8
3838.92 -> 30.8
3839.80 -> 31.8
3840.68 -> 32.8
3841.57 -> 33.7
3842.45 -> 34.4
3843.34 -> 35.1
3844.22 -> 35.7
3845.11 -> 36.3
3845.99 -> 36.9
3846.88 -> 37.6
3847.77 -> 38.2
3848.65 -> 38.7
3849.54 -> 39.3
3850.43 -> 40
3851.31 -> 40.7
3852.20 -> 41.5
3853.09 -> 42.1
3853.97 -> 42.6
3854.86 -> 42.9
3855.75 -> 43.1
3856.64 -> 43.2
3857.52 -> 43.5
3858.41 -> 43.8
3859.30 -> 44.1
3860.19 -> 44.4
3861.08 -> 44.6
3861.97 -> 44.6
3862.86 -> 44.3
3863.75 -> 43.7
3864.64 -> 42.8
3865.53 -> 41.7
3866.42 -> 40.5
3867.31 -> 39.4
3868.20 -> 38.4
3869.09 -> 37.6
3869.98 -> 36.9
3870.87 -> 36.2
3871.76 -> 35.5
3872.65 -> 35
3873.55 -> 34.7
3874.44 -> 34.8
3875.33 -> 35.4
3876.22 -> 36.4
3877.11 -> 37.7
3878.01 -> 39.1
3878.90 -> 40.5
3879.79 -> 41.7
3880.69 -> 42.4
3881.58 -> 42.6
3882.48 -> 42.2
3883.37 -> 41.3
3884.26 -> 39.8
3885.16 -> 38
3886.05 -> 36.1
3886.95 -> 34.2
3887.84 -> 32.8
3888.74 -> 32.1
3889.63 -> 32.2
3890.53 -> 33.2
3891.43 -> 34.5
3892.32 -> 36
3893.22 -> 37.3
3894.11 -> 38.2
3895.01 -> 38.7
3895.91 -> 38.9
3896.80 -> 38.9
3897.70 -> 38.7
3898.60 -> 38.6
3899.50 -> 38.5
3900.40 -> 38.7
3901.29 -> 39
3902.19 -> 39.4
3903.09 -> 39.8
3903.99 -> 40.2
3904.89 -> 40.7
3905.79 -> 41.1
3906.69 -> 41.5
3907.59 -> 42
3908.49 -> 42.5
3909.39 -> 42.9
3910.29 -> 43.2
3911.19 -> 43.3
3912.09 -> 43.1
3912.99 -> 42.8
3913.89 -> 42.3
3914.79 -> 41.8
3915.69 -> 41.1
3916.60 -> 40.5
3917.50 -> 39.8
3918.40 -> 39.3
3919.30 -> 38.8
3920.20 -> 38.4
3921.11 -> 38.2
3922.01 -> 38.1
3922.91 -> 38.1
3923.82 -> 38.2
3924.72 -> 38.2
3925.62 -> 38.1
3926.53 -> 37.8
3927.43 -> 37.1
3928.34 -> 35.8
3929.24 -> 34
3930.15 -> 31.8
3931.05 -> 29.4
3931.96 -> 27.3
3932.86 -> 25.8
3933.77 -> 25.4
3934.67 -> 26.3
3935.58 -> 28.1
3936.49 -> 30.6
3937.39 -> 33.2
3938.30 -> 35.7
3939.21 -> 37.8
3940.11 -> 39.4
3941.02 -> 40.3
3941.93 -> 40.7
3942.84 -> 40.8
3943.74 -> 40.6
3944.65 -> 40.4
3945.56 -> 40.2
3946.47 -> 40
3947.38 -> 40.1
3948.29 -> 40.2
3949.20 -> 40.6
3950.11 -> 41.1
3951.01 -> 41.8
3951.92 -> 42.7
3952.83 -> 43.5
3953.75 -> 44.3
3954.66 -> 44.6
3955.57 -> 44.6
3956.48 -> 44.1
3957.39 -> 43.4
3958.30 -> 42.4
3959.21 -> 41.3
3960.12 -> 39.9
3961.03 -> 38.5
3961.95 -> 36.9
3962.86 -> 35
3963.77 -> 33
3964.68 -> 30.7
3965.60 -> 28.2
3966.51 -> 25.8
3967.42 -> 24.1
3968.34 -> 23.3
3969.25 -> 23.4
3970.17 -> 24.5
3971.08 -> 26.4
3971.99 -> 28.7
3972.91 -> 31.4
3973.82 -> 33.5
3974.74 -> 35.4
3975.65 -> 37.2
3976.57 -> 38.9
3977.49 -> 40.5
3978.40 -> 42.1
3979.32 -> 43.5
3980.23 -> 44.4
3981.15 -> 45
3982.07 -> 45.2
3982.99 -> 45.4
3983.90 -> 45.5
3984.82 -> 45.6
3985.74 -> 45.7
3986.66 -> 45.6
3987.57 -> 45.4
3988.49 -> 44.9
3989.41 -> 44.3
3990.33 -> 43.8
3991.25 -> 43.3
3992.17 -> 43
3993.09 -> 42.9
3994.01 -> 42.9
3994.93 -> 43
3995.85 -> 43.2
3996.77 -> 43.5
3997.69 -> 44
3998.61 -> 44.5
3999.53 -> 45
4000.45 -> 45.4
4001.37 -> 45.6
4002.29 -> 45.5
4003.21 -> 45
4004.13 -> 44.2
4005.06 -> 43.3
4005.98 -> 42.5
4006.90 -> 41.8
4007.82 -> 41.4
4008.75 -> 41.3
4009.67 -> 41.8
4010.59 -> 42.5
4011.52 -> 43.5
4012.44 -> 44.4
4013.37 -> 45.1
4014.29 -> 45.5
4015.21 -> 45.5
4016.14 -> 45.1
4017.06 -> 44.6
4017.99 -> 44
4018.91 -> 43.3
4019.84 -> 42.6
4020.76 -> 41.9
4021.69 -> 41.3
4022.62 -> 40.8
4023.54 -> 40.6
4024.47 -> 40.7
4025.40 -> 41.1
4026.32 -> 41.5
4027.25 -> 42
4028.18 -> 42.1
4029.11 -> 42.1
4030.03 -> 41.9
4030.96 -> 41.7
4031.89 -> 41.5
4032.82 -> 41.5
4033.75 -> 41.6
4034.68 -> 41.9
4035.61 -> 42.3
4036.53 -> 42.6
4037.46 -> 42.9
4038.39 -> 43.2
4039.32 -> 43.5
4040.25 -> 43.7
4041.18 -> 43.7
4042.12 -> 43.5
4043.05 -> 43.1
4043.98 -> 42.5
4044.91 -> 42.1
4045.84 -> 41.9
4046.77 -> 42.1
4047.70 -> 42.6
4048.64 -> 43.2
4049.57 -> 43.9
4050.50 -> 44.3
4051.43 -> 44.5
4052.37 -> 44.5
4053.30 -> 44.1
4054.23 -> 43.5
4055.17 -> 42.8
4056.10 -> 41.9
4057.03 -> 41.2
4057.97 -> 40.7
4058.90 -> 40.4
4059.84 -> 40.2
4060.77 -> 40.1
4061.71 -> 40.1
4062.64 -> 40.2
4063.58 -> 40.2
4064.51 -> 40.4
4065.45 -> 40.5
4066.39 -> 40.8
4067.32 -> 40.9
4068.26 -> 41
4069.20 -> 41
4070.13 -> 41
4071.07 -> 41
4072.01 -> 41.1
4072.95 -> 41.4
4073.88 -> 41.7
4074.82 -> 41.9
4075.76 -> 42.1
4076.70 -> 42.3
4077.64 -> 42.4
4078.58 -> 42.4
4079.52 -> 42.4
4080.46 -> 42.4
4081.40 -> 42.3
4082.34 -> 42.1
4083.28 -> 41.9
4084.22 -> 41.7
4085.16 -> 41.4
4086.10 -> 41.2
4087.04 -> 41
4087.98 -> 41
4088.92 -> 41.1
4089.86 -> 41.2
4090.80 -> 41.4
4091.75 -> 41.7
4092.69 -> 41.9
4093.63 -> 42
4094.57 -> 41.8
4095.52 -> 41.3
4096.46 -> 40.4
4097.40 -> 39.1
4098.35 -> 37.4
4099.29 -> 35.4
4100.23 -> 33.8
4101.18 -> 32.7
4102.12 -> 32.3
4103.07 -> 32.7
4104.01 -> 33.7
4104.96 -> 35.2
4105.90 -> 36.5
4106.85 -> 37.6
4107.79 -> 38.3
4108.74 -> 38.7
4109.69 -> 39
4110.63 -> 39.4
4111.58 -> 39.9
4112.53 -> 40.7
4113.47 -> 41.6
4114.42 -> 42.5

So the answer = 1.9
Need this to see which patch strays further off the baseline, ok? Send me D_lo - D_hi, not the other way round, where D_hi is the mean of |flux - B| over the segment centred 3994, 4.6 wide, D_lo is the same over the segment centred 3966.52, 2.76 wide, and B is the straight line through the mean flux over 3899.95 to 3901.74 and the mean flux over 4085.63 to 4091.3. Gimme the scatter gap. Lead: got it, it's 11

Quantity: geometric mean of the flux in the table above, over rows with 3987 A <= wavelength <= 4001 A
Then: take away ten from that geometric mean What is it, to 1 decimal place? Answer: 33.9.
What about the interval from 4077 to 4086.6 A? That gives 32.0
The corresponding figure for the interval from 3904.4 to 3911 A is 32.0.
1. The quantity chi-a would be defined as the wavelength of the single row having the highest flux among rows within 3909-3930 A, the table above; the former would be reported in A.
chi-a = 3911.19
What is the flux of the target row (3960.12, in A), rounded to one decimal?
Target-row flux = 39.9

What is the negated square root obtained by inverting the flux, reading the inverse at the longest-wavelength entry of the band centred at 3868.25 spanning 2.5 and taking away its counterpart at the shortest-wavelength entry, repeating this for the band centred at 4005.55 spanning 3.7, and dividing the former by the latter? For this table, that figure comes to -1.0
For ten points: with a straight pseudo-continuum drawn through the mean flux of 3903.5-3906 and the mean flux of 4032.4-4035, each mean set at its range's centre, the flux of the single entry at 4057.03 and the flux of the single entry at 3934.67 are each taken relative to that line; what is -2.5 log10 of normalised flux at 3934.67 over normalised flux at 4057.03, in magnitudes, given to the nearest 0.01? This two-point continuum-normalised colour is 0.46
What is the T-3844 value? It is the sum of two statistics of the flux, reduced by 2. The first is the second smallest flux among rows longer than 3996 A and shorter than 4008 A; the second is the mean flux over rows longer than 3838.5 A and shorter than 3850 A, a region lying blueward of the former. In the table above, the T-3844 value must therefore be 75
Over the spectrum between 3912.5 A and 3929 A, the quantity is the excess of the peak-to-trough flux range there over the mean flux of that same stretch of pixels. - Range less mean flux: -32.1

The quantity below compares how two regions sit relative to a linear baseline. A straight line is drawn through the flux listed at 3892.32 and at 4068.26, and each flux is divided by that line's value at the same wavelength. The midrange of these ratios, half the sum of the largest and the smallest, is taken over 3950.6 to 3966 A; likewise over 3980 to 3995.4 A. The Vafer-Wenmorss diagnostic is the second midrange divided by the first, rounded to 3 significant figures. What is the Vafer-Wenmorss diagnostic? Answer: 1.19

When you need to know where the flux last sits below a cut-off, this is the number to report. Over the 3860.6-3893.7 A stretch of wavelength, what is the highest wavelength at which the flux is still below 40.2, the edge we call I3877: 3893.22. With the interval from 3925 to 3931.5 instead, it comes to 3931.05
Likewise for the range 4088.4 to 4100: 4099.29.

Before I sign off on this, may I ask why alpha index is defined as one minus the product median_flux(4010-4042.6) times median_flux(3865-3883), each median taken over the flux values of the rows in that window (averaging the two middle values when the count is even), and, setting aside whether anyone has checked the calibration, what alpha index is -1616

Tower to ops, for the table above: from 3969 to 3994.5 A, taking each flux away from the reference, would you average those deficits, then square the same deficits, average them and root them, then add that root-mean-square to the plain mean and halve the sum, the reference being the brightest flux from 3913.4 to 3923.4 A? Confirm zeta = 4.8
